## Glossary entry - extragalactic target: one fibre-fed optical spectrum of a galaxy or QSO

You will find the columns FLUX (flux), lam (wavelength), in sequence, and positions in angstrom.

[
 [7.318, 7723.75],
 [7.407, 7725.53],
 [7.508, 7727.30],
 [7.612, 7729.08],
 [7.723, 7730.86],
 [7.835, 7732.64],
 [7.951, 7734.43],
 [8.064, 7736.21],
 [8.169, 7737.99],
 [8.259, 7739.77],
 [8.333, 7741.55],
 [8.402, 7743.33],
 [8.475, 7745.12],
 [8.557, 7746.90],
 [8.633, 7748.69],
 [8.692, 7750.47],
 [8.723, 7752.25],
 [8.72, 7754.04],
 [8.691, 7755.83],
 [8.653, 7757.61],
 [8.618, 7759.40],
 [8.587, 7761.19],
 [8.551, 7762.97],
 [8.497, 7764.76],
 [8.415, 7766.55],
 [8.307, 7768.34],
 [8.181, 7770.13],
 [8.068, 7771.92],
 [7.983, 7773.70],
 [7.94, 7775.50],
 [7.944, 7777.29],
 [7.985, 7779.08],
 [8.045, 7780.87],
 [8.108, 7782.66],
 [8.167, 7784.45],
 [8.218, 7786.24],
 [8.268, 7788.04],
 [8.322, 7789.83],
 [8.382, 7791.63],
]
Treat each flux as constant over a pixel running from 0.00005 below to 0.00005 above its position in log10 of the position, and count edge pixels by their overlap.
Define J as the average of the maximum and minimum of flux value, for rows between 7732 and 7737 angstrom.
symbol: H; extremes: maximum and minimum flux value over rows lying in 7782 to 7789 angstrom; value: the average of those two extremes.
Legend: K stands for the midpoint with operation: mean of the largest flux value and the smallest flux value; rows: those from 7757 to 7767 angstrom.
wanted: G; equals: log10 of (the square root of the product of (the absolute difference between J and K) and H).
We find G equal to 0.340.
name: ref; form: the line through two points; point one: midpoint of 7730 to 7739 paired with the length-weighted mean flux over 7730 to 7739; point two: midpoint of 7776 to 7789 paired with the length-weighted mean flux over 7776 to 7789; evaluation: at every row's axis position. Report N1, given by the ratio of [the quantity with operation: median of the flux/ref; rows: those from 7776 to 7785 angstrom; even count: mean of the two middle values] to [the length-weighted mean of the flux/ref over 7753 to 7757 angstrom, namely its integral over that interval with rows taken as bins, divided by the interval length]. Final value 0.916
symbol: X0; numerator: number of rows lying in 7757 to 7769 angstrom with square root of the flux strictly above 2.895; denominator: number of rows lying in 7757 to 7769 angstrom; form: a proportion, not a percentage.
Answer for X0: 0.9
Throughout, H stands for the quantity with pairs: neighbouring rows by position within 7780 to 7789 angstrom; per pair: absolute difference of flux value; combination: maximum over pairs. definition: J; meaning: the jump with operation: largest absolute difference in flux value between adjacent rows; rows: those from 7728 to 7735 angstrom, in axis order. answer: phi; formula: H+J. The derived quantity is 0.179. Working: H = 0.06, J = 0.116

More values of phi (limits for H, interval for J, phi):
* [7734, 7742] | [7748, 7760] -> 0.172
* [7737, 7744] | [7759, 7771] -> 0.216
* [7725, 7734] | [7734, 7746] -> 0.225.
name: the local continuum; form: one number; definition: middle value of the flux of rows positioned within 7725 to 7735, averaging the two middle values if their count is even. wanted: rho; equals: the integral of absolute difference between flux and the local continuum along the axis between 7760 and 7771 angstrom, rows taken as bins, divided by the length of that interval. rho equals 0.76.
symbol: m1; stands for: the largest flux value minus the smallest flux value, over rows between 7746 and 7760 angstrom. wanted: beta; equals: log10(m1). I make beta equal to -0.78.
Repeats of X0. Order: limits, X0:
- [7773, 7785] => 0.0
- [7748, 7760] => 1.0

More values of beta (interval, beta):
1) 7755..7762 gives -0.98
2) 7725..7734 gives -0.37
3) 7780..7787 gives -0.76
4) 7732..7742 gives -0.30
